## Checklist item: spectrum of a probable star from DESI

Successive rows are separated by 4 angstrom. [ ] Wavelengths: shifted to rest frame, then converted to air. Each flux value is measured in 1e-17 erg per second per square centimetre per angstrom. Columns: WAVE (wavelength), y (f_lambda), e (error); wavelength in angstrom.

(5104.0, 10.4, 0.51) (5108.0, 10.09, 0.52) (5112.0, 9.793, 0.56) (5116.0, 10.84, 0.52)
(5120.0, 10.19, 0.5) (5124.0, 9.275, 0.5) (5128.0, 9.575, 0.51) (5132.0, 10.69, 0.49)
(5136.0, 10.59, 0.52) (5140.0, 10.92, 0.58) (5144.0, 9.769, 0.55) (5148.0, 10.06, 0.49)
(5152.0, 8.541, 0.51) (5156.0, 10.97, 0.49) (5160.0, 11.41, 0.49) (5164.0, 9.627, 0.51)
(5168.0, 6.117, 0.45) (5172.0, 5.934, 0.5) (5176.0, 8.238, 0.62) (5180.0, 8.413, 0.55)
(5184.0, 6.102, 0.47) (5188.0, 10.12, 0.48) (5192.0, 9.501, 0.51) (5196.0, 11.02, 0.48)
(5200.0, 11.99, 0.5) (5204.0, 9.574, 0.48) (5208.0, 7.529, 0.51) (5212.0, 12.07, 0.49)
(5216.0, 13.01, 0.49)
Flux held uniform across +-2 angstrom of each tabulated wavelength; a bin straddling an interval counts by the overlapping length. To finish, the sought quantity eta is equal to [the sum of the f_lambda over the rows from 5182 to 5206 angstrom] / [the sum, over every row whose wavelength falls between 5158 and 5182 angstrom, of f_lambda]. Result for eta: 1.2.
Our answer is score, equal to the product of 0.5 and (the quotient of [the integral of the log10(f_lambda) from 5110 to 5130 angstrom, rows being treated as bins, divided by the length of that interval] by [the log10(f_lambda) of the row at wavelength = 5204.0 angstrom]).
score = 0.508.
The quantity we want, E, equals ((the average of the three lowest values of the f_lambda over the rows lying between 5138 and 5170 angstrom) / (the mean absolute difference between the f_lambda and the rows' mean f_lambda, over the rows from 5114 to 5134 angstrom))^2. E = 216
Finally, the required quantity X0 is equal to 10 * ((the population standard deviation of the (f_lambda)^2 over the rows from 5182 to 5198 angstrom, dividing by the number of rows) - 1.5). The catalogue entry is 298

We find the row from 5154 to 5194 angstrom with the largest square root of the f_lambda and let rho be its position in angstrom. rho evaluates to 5160.0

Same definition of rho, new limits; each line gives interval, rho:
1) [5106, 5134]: 5116.0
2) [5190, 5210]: 5200.0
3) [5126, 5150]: 5140.0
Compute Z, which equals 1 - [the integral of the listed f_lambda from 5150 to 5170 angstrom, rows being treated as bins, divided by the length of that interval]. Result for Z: -8.3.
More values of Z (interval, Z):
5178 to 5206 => -8.5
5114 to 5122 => -9.5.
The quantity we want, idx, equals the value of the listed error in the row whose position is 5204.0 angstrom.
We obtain 0.480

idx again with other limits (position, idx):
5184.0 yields 0.470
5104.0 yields 0.510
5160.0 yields 0.490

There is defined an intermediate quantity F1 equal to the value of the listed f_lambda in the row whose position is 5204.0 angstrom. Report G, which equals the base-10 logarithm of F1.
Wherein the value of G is 0.98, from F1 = 9.574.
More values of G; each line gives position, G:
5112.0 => 0.99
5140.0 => 1.04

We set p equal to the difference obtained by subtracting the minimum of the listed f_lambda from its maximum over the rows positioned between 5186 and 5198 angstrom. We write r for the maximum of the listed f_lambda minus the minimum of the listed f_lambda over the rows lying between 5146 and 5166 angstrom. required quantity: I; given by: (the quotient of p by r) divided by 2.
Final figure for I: 0.3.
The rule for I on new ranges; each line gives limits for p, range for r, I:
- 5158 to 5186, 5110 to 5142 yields 1.7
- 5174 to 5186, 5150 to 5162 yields 0.4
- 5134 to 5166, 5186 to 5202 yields 0.6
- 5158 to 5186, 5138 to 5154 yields 1.2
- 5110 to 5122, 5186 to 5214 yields 0.1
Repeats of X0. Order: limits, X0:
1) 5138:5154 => 150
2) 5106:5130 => 85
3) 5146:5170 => 293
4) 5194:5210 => 312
